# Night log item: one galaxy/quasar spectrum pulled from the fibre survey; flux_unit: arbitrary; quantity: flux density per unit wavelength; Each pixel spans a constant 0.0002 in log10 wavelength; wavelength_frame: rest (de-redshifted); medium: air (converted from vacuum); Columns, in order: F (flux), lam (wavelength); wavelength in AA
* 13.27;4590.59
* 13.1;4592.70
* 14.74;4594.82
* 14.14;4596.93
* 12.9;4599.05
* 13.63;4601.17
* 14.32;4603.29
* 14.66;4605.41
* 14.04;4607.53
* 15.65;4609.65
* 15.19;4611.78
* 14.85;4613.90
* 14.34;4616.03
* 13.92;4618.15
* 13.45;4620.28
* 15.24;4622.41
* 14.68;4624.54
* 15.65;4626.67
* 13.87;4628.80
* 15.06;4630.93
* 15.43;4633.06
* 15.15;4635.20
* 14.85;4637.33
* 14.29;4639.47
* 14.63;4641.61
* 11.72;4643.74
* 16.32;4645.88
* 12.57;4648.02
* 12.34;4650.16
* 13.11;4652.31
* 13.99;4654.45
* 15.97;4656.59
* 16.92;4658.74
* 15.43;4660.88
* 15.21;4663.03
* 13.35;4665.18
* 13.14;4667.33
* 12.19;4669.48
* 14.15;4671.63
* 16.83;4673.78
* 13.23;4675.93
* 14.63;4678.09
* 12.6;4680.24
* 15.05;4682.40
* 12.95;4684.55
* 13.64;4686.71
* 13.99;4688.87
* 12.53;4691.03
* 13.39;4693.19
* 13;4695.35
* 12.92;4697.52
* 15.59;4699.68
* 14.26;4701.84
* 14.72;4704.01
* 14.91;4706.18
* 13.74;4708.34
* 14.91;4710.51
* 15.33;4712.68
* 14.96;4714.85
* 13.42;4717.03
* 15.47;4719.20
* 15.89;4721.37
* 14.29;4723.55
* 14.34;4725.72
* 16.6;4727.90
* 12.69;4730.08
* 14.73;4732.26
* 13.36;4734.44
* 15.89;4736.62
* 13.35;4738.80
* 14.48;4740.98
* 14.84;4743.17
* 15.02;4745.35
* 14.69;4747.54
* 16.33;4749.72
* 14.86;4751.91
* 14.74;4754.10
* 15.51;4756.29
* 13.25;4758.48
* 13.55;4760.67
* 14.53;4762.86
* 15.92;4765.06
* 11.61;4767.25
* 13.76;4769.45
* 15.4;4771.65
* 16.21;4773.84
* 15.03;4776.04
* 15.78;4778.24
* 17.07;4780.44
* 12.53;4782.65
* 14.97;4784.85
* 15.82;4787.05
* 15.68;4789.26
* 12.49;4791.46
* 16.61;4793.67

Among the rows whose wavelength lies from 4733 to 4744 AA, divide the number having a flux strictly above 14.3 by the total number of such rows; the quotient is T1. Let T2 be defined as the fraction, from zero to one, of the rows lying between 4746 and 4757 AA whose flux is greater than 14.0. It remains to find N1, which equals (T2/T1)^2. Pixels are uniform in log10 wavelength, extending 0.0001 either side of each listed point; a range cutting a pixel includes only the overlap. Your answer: 2.8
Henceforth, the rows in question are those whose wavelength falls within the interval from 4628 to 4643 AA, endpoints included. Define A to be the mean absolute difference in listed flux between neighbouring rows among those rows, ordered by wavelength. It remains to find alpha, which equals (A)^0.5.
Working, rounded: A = 0.5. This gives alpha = 0.7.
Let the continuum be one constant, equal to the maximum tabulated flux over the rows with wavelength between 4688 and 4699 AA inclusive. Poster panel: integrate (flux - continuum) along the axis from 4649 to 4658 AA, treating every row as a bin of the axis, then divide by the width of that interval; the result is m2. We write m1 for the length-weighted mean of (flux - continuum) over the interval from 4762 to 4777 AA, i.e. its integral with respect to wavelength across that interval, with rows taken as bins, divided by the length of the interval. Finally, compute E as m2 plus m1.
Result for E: 0.61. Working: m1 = 0.6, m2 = 0.0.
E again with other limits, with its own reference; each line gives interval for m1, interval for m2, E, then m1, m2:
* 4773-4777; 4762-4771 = 1.63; 1.6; 0.0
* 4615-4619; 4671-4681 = 0.51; 0.1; 0.4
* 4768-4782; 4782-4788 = 1.92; 1.4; 0.6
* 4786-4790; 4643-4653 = 1.04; 1.8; -0.7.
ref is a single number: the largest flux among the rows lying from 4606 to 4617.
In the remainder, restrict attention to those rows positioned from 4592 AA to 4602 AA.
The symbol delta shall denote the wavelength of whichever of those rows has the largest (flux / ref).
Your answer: 4594.82 AA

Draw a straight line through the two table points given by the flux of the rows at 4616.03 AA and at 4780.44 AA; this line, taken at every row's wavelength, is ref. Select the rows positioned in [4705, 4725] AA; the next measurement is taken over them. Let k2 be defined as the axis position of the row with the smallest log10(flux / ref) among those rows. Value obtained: 4717.03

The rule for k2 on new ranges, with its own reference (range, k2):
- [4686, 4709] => 4691.03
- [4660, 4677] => 4669.48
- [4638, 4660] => 4643.74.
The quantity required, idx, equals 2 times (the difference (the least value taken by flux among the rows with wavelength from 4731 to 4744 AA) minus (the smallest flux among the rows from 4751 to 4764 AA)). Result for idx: 0.2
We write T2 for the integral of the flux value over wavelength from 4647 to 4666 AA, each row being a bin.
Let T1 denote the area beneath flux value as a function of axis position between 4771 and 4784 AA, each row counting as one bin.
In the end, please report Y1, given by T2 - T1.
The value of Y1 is 73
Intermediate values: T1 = 199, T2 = 272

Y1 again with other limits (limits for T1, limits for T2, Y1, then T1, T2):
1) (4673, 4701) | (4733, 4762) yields 36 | 388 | 424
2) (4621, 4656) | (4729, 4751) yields -181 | 501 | 320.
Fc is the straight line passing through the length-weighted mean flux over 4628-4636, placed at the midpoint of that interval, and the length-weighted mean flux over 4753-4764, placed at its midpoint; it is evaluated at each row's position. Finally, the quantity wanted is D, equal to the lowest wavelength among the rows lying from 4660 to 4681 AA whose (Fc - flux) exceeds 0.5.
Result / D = 4665.18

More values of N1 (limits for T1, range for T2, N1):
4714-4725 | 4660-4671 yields 0.4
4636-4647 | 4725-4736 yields 1.0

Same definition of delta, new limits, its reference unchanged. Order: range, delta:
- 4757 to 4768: 4765.06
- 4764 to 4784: 4780.44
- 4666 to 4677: 4673.78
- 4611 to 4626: 4622.41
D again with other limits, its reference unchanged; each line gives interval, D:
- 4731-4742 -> 4734.44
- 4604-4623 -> 4607.53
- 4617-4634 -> 4618.15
